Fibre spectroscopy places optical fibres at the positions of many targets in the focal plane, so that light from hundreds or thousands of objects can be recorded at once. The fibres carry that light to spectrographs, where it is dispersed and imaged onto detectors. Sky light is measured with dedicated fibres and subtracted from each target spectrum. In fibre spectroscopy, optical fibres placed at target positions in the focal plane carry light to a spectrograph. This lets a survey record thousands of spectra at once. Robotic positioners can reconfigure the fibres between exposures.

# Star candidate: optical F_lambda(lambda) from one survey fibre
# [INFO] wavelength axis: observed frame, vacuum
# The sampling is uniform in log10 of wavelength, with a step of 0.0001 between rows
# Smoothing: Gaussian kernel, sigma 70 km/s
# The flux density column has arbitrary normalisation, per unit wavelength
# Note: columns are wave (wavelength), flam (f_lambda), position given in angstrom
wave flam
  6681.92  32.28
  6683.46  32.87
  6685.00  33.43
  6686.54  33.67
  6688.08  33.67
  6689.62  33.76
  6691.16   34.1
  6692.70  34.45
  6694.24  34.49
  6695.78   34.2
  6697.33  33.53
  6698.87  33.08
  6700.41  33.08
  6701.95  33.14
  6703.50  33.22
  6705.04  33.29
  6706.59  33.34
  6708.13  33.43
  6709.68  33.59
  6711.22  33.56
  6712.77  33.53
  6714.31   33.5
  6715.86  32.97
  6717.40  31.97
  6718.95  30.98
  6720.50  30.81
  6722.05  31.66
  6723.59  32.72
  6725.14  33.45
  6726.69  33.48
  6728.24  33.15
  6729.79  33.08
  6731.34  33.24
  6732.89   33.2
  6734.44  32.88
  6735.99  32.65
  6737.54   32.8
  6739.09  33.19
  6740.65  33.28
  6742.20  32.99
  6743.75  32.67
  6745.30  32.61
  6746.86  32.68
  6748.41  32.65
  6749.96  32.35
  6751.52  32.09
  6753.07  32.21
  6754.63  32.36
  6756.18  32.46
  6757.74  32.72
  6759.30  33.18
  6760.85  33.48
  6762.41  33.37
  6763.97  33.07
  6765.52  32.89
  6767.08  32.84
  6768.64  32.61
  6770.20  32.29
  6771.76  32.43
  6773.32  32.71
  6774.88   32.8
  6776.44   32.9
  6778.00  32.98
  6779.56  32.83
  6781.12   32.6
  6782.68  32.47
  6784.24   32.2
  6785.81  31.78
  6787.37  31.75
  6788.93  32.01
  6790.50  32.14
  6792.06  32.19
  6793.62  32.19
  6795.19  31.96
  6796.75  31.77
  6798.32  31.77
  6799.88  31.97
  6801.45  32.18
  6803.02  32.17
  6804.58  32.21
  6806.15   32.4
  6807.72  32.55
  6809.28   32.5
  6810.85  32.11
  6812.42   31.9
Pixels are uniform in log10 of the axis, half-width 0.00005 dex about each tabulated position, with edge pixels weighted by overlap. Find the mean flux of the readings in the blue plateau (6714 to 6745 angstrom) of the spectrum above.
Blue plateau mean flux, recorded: 32.7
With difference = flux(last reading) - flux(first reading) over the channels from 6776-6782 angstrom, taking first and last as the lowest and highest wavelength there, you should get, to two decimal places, -0.30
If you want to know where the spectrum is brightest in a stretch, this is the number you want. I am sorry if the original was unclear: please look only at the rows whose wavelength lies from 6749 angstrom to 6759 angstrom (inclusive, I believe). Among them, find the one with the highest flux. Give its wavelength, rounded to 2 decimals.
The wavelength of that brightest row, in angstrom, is 6757.74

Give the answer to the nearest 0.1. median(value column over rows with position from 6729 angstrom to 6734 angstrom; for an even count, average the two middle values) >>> 33.2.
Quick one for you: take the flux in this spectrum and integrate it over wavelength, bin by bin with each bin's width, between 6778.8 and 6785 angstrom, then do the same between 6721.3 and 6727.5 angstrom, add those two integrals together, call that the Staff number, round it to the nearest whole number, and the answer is 406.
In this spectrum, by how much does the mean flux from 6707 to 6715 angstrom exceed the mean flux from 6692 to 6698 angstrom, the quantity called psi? -0.6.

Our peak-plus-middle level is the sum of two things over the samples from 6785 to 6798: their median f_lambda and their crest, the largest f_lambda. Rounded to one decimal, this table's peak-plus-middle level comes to 64.2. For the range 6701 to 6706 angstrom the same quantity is 66.5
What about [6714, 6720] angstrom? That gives 66.0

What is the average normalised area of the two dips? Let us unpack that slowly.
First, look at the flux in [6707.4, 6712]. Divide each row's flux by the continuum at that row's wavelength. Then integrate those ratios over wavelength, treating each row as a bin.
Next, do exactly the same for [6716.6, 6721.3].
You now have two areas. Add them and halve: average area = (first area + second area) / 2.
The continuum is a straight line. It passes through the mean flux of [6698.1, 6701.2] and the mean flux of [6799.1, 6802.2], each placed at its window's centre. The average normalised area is 4.56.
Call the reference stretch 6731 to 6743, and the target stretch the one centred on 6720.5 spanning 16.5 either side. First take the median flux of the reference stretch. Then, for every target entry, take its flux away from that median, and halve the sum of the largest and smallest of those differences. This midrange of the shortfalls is 0.9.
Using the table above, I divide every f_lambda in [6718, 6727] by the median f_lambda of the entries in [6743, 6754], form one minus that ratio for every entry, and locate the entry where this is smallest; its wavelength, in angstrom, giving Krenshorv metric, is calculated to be 6726.69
